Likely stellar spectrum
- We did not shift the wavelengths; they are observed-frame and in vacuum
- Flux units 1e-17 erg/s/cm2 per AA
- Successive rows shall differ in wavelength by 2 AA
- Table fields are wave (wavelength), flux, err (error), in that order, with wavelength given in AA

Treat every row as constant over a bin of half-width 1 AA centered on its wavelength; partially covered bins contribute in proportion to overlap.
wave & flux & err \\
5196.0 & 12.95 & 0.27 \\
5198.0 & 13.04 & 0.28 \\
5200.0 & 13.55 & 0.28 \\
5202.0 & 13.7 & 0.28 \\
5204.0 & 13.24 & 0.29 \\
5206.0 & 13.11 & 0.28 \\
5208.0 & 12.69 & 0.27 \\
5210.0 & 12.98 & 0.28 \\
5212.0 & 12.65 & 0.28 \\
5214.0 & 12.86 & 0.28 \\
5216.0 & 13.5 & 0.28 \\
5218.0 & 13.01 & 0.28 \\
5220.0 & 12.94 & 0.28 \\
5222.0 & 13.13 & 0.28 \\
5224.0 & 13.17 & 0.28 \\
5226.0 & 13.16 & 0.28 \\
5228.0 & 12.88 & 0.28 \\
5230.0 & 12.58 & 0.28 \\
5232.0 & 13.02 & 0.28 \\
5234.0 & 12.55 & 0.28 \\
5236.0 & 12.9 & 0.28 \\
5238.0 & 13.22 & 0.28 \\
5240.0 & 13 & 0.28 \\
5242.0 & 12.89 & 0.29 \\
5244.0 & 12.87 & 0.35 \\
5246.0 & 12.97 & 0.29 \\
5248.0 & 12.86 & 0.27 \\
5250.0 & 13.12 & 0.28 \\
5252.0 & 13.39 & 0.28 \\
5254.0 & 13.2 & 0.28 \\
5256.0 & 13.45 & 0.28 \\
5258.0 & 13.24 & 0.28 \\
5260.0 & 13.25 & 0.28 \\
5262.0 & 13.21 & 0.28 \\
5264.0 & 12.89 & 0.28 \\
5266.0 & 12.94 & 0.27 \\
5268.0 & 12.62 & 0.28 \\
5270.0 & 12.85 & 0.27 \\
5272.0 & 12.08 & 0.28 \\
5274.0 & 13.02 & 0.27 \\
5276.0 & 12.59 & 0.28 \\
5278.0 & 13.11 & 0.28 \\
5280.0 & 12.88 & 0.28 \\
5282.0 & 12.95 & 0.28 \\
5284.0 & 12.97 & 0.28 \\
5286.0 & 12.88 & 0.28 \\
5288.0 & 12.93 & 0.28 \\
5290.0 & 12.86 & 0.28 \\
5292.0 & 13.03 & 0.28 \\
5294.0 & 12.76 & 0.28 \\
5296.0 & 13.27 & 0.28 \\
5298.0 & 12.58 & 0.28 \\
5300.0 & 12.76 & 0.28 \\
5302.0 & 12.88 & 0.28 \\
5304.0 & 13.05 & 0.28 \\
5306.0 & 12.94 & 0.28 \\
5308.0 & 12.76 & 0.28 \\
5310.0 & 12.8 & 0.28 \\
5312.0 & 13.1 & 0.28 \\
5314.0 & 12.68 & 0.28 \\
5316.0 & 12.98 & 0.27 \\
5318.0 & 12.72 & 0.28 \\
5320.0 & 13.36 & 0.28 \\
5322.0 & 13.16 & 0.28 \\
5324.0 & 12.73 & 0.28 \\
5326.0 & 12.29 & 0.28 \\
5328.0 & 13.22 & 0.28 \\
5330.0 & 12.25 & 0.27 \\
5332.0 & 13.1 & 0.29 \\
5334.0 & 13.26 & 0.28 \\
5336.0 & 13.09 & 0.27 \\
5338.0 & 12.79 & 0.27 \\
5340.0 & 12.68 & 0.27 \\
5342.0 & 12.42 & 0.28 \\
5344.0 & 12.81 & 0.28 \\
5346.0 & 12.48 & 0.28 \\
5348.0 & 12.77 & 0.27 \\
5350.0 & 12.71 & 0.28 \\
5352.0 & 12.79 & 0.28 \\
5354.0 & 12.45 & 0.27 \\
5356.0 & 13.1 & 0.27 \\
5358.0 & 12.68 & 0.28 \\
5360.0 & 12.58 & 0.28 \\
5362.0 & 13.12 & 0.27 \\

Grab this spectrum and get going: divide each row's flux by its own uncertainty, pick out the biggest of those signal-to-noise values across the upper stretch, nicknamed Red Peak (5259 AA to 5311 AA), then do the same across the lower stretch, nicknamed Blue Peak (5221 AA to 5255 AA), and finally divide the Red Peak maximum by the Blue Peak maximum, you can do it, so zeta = 1.008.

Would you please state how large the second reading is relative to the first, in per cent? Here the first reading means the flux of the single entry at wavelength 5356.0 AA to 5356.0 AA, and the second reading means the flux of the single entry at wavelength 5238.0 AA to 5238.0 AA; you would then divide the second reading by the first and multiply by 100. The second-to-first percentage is 101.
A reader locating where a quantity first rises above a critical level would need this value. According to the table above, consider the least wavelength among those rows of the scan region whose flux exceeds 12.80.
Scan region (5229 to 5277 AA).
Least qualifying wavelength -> 5232.0 AA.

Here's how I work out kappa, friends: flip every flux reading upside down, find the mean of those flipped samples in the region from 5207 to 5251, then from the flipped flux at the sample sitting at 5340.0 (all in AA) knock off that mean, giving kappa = 0.0016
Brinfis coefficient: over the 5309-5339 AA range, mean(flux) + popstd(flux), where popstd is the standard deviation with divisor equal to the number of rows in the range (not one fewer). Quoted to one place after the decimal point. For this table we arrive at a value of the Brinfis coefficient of 13.2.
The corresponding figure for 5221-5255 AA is 13.2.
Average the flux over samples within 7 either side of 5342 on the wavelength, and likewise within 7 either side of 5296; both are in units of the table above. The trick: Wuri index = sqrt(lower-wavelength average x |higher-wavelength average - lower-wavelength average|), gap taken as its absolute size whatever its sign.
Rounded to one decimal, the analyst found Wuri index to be 1.4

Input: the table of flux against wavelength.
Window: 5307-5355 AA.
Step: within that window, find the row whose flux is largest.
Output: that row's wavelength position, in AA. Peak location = 5320.0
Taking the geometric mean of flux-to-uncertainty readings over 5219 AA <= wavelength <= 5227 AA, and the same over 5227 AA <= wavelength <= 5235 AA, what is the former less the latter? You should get 1.2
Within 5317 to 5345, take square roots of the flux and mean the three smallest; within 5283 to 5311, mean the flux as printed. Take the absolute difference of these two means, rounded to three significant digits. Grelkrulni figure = 9.38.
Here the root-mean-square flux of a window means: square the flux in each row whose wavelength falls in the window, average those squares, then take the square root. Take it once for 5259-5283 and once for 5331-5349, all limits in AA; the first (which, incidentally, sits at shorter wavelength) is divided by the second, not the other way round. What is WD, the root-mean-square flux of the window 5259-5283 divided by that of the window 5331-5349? 1.00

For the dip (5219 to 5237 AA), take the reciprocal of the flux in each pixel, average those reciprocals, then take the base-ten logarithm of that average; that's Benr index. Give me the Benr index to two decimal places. -1.11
